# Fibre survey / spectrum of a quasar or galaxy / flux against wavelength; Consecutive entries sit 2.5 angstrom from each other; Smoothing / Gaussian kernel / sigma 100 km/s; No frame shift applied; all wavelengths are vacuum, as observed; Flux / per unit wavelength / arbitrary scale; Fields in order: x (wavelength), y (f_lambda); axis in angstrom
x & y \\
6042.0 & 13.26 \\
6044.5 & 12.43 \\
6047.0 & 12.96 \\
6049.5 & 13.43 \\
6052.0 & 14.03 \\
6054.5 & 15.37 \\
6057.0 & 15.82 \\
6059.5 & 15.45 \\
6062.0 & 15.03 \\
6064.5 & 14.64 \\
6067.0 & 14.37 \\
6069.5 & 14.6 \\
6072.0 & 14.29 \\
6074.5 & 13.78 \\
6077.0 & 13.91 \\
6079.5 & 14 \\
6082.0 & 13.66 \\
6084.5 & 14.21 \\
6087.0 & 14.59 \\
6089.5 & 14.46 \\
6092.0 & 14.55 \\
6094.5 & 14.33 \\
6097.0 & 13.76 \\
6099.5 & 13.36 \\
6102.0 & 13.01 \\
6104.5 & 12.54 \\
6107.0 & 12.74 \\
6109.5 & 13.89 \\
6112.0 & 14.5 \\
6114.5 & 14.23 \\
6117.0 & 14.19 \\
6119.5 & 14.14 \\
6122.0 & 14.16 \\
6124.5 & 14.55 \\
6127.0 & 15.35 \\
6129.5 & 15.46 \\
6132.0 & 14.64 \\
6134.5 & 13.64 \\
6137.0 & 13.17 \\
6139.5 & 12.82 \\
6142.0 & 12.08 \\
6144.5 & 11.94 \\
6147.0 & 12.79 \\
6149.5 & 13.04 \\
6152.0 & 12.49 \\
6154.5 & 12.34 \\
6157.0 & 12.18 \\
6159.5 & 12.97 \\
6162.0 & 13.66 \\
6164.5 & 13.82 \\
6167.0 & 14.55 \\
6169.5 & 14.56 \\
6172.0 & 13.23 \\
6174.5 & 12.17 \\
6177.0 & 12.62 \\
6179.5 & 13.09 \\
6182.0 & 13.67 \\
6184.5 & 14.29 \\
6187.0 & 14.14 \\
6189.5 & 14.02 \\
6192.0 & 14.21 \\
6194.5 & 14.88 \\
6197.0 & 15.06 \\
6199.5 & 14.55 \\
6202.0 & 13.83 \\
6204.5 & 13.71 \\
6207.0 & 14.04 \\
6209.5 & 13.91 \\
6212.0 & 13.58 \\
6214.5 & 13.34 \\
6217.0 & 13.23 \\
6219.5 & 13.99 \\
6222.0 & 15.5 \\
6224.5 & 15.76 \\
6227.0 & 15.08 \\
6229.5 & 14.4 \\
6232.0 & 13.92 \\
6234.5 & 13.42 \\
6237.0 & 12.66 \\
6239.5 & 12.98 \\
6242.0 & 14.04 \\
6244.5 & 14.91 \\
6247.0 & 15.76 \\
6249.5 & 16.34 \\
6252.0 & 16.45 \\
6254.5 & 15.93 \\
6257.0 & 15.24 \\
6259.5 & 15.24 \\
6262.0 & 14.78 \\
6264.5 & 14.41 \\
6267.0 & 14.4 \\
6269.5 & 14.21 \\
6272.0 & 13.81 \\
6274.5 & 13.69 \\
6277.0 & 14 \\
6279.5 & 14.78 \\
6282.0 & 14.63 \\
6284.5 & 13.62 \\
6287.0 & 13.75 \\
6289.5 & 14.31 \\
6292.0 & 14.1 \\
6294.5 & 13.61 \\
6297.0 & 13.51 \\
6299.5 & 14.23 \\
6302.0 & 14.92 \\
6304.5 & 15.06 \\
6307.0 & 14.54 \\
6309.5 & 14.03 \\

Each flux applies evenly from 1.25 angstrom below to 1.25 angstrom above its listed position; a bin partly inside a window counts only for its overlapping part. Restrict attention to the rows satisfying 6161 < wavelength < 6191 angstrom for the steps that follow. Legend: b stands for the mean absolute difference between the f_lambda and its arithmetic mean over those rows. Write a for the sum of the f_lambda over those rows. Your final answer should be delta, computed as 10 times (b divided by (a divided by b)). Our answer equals 0.021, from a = 164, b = 0.58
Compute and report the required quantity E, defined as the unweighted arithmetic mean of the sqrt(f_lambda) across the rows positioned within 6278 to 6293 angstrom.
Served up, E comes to 3.77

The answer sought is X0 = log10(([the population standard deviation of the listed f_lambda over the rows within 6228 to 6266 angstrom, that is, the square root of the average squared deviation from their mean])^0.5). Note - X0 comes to 0.03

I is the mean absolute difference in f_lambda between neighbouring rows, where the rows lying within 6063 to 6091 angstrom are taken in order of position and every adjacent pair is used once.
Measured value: 0.294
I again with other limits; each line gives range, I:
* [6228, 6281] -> 0.469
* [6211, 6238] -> 0.598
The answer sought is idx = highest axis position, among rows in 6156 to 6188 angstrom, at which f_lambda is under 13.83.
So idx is 6182.0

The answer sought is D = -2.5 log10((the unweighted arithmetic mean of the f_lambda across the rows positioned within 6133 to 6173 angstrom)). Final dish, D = -2.79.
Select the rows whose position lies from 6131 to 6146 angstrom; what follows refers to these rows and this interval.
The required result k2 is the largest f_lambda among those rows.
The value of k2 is 14.64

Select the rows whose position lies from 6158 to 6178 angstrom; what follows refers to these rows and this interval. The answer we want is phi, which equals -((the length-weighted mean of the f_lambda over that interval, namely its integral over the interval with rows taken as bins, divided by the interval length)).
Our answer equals -13.4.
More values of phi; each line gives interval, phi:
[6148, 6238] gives -13.8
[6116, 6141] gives -14.2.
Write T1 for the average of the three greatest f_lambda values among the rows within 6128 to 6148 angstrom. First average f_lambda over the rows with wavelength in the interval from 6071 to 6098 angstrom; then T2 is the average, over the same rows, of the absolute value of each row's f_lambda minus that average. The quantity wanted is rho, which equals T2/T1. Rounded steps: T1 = 14.6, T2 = 0.29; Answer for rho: 0.020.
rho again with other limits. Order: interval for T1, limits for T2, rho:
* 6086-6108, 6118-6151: 0.066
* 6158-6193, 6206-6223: 0.034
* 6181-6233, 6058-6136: 0.033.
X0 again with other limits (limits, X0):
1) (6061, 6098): -0.21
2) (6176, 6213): -0.11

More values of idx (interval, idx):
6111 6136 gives 6134.5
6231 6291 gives 6287.0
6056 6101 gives 6099.5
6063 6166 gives 6164.5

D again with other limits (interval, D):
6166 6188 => -2.83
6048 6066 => -2.93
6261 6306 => -2.88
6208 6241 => -2.86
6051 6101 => -2.90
